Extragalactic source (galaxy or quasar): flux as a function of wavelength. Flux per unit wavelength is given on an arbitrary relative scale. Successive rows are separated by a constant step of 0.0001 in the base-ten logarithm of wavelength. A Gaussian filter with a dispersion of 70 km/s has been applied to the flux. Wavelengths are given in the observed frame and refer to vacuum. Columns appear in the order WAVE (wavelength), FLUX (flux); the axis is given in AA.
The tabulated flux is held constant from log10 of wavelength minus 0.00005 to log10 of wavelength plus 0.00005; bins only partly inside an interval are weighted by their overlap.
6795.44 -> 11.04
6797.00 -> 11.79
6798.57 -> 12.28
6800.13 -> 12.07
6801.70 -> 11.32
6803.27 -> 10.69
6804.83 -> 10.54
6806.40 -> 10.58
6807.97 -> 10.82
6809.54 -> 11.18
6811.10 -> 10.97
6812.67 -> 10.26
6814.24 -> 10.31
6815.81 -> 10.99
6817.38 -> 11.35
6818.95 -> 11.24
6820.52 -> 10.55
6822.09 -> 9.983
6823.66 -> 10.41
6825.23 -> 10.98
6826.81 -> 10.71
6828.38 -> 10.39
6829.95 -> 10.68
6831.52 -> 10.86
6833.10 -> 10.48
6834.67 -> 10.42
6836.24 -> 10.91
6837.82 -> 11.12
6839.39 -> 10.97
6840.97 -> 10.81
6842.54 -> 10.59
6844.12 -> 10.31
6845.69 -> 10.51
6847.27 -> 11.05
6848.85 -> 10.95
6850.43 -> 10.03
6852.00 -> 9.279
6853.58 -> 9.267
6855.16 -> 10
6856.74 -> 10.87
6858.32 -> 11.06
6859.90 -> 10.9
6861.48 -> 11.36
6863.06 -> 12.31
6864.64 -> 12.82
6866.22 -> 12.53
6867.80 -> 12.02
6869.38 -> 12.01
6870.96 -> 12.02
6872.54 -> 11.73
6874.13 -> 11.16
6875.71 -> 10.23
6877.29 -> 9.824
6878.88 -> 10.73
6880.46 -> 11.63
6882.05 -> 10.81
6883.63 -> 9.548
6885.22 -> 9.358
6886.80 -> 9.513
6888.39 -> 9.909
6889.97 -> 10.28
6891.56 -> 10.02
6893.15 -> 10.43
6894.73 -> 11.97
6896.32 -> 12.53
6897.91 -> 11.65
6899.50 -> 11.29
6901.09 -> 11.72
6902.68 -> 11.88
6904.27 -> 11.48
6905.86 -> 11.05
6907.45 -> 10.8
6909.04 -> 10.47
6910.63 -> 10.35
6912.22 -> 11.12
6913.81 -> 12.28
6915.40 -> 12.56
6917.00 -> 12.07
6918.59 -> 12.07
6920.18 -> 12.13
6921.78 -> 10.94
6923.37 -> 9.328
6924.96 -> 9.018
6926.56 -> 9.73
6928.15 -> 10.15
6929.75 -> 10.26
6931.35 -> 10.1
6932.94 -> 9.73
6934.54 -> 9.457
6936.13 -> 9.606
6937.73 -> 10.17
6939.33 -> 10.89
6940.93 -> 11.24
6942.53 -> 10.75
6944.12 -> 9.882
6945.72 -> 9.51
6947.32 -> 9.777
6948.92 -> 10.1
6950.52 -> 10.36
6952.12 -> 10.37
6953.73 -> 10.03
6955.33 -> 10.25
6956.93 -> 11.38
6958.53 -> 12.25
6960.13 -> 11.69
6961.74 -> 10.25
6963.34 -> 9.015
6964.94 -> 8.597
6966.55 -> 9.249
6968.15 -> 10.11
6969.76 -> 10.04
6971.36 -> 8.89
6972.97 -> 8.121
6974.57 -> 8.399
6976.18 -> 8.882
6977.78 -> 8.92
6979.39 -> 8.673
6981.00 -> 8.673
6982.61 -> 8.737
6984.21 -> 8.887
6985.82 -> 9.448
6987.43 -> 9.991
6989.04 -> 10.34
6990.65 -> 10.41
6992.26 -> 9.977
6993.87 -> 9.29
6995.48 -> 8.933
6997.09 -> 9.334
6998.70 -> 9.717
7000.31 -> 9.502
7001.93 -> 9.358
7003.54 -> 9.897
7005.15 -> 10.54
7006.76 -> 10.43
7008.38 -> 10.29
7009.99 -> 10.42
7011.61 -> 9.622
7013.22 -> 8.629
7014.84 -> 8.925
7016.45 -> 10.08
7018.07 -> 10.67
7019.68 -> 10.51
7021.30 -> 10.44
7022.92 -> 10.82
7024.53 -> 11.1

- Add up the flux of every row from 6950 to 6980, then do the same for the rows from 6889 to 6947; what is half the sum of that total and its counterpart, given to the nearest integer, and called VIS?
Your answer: 287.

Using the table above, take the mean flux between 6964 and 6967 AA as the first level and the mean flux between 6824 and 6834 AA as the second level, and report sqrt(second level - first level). 1.3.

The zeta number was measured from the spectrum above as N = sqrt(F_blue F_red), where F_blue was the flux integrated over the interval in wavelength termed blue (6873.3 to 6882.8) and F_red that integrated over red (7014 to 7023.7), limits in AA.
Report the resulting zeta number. 101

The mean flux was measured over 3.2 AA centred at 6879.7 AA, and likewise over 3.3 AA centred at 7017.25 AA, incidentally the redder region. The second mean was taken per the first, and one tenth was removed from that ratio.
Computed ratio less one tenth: 0.83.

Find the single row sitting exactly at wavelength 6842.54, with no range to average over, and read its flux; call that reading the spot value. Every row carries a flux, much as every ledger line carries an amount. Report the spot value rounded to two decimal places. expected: 10.59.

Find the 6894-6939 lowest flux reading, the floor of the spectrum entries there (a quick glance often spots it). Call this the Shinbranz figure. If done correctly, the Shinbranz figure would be 9.018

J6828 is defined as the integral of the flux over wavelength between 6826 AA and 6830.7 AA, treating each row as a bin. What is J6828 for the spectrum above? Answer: 50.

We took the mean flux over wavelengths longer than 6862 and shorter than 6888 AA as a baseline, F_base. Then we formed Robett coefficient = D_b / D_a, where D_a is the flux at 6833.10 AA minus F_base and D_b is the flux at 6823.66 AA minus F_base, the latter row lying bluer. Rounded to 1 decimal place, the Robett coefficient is 1.1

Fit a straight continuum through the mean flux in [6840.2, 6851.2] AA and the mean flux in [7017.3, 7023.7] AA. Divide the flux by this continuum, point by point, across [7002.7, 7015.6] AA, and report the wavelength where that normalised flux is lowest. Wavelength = 7013.22 AA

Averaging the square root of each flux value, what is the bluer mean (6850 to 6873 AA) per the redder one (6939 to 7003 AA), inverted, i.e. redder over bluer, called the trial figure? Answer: 0.93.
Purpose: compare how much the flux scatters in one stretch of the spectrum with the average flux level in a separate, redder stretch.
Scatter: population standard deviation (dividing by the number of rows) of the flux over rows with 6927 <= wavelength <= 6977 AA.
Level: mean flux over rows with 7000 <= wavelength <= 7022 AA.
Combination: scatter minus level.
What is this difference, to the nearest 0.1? -9.0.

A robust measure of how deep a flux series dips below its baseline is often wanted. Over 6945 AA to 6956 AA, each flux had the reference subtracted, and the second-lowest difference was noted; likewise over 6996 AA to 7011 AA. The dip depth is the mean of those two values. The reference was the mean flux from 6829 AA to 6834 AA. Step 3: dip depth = -1.1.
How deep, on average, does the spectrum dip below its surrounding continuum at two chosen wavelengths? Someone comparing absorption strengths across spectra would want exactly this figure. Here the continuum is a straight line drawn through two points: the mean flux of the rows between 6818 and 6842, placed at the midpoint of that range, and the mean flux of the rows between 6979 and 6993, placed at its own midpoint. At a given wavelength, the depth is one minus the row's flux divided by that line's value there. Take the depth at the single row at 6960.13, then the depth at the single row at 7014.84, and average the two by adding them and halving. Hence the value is -0.09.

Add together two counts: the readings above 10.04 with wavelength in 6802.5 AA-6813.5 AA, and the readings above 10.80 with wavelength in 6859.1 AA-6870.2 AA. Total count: 14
